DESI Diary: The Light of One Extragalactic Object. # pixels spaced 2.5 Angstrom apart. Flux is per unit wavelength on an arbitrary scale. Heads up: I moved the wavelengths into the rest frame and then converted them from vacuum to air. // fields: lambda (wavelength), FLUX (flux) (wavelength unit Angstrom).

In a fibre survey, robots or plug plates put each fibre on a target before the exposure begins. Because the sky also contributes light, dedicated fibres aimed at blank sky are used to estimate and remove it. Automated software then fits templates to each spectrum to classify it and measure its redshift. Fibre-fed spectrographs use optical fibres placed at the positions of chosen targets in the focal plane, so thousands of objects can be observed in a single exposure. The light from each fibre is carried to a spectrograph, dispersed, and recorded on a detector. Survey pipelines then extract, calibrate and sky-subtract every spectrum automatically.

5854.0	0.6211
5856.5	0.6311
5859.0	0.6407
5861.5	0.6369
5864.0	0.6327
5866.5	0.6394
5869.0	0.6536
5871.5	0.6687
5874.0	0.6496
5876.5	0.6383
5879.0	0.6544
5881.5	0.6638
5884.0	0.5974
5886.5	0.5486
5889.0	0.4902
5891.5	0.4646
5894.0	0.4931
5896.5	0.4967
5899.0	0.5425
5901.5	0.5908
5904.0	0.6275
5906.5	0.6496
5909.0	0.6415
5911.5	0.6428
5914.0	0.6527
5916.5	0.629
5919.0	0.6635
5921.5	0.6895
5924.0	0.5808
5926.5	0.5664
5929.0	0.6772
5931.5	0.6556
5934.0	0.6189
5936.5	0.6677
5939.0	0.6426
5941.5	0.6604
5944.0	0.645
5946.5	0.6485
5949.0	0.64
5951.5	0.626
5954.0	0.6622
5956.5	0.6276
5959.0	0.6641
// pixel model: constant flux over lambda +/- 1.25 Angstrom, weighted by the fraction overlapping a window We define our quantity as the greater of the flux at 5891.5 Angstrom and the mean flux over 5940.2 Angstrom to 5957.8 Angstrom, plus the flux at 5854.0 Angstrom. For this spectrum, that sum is 1.27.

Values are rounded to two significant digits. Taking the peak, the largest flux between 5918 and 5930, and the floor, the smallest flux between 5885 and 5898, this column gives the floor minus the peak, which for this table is -0.22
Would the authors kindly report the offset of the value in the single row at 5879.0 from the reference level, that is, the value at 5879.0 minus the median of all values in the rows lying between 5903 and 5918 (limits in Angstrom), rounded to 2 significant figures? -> 0.012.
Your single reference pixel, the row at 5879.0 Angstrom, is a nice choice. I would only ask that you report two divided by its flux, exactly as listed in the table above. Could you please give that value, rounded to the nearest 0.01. 3.06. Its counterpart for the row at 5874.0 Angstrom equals 3.08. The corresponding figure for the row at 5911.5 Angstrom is 3.11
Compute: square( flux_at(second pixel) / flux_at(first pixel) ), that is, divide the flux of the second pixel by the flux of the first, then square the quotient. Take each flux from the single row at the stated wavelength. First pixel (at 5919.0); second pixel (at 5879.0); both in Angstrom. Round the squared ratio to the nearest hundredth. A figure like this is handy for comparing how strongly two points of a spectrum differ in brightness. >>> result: 0.97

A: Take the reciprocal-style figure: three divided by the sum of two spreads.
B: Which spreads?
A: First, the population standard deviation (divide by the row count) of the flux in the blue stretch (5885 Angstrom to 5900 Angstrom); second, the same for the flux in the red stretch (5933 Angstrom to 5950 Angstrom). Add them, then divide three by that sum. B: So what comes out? 68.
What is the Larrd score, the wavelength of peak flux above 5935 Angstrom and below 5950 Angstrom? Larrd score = 5936.5 Angstrom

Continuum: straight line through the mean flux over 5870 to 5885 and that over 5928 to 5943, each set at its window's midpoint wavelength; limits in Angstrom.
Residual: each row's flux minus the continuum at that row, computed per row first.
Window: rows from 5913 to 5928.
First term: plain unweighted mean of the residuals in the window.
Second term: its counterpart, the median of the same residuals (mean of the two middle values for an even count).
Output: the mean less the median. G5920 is -0.011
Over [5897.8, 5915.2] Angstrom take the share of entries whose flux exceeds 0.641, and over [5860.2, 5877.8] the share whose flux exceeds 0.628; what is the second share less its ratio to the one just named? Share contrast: -0.75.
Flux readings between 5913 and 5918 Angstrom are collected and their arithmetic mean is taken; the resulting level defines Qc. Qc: 0.641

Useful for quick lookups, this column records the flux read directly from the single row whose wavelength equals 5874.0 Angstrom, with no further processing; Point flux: 0.6496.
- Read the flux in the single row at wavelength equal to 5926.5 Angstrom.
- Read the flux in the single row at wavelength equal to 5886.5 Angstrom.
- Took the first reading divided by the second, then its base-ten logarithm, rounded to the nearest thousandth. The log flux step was 0.014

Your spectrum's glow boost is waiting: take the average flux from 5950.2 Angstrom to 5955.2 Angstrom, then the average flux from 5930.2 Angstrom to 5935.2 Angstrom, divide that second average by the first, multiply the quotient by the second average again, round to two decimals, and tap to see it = 0.63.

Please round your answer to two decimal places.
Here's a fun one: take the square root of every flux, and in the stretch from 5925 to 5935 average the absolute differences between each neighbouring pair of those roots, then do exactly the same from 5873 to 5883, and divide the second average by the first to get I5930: 0.21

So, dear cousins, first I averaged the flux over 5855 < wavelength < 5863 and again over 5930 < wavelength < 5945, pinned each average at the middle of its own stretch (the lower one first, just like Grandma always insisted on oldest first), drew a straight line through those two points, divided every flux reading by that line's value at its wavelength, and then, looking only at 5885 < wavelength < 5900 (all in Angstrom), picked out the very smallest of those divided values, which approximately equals 0.72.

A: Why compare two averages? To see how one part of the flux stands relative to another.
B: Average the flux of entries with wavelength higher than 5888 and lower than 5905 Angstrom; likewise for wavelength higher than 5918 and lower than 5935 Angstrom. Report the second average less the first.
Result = 0.11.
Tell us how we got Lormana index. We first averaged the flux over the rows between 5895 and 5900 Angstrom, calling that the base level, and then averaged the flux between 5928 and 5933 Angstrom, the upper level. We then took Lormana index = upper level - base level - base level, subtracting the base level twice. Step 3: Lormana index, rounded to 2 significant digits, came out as -0.37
